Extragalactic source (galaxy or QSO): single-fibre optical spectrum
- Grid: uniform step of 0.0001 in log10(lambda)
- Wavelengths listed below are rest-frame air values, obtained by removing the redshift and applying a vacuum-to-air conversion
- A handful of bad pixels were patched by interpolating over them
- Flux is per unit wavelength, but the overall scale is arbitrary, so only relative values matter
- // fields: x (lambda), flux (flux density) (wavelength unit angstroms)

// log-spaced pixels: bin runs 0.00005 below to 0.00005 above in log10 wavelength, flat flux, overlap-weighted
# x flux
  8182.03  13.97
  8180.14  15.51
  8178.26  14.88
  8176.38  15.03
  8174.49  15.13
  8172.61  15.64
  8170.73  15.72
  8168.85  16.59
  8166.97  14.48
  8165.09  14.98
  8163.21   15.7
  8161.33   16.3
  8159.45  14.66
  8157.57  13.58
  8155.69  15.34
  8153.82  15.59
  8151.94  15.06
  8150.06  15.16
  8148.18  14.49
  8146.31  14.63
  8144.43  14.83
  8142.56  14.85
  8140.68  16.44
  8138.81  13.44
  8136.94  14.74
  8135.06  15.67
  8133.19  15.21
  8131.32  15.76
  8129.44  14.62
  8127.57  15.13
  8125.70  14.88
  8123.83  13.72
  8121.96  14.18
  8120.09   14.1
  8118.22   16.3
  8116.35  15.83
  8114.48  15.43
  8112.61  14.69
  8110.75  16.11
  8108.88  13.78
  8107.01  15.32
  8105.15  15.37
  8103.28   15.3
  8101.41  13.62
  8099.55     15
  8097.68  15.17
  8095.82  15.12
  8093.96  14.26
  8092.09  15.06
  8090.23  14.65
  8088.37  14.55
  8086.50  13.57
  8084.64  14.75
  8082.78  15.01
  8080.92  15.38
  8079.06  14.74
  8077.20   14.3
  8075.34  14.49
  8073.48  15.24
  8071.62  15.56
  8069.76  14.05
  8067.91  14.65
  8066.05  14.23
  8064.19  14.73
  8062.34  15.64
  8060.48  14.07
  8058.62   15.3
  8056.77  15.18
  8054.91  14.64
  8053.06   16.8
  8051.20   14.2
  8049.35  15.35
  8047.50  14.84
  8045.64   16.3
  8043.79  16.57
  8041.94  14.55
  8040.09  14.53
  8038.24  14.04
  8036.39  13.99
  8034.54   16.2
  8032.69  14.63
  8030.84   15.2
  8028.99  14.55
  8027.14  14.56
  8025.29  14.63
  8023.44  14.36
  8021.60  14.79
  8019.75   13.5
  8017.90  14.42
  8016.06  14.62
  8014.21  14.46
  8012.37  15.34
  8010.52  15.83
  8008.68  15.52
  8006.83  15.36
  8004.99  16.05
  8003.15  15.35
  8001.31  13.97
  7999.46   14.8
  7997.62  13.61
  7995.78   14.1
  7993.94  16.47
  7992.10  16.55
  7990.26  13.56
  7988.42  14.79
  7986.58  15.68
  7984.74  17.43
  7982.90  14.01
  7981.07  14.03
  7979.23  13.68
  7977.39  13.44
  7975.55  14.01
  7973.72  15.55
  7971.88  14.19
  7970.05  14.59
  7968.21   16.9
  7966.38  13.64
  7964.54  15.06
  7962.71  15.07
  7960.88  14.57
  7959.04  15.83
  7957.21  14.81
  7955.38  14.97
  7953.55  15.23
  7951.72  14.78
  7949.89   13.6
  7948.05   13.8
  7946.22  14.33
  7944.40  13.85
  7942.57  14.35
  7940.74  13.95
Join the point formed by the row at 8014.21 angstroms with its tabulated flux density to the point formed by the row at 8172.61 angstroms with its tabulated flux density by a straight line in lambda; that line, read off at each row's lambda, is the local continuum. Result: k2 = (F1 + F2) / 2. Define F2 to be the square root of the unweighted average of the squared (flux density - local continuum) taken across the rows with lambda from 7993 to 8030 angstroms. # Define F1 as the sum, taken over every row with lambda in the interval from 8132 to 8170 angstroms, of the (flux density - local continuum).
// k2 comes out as -3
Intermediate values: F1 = -8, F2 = 0.88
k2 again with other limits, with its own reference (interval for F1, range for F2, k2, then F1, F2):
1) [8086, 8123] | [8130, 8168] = -2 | -5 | 0.86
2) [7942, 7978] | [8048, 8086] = 6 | 11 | 0.67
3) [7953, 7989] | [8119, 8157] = 8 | 15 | 0.83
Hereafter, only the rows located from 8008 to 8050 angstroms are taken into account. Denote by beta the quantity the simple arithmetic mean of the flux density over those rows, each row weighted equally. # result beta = 14.9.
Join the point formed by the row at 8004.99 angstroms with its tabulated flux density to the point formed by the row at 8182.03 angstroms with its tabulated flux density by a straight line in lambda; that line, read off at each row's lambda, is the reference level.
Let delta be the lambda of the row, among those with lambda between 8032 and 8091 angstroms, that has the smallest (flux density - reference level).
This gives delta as 8036.39 angstroms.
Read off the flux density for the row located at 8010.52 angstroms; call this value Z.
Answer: 15.83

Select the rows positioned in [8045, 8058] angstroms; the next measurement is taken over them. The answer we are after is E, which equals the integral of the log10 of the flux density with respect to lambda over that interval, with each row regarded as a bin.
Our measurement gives 15.4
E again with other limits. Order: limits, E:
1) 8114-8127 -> 15.2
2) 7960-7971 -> 12.9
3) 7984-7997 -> 15.4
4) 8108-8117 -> 10.6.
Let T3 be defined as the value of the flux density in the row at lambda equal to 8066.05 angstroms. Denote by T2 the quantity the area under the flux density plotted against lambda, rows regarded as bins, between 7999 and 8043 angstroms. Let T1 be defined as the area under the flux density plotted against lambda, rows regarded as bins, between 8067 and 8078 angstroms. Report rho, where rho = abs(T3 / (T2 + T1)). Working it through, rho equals 0.017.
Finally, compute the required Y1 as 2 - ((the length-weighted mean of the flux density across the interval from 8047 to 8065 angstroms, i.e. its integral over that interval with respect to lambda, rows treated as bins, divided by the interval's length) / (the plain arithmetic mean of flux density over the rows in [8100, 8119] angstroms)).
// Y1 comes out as 1.01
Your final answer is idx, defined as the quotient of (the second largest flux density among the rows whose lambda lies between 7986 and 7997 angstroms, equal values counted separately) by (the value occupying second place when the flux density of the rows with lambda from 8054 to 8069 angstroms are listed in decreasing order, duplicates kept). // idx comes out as 1.08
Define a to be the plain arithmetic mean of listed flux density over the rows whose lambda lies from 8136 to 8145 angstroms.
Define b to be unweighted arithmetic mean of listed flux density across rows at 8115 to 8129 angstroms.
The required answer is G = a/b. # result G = 1.00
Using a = 14.9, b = 14.9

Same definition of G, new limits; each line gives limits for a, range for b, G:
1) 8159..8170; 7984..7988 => 0.93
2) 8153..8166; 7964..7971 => 1.01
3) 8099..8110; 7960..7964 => 0.99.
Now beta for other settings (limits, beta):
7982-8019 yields 15.1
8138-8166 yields 15.0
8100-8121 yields 15.1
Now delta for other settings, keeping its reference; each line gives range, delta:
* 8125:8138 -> 8129.44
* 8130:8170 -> 8138.81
